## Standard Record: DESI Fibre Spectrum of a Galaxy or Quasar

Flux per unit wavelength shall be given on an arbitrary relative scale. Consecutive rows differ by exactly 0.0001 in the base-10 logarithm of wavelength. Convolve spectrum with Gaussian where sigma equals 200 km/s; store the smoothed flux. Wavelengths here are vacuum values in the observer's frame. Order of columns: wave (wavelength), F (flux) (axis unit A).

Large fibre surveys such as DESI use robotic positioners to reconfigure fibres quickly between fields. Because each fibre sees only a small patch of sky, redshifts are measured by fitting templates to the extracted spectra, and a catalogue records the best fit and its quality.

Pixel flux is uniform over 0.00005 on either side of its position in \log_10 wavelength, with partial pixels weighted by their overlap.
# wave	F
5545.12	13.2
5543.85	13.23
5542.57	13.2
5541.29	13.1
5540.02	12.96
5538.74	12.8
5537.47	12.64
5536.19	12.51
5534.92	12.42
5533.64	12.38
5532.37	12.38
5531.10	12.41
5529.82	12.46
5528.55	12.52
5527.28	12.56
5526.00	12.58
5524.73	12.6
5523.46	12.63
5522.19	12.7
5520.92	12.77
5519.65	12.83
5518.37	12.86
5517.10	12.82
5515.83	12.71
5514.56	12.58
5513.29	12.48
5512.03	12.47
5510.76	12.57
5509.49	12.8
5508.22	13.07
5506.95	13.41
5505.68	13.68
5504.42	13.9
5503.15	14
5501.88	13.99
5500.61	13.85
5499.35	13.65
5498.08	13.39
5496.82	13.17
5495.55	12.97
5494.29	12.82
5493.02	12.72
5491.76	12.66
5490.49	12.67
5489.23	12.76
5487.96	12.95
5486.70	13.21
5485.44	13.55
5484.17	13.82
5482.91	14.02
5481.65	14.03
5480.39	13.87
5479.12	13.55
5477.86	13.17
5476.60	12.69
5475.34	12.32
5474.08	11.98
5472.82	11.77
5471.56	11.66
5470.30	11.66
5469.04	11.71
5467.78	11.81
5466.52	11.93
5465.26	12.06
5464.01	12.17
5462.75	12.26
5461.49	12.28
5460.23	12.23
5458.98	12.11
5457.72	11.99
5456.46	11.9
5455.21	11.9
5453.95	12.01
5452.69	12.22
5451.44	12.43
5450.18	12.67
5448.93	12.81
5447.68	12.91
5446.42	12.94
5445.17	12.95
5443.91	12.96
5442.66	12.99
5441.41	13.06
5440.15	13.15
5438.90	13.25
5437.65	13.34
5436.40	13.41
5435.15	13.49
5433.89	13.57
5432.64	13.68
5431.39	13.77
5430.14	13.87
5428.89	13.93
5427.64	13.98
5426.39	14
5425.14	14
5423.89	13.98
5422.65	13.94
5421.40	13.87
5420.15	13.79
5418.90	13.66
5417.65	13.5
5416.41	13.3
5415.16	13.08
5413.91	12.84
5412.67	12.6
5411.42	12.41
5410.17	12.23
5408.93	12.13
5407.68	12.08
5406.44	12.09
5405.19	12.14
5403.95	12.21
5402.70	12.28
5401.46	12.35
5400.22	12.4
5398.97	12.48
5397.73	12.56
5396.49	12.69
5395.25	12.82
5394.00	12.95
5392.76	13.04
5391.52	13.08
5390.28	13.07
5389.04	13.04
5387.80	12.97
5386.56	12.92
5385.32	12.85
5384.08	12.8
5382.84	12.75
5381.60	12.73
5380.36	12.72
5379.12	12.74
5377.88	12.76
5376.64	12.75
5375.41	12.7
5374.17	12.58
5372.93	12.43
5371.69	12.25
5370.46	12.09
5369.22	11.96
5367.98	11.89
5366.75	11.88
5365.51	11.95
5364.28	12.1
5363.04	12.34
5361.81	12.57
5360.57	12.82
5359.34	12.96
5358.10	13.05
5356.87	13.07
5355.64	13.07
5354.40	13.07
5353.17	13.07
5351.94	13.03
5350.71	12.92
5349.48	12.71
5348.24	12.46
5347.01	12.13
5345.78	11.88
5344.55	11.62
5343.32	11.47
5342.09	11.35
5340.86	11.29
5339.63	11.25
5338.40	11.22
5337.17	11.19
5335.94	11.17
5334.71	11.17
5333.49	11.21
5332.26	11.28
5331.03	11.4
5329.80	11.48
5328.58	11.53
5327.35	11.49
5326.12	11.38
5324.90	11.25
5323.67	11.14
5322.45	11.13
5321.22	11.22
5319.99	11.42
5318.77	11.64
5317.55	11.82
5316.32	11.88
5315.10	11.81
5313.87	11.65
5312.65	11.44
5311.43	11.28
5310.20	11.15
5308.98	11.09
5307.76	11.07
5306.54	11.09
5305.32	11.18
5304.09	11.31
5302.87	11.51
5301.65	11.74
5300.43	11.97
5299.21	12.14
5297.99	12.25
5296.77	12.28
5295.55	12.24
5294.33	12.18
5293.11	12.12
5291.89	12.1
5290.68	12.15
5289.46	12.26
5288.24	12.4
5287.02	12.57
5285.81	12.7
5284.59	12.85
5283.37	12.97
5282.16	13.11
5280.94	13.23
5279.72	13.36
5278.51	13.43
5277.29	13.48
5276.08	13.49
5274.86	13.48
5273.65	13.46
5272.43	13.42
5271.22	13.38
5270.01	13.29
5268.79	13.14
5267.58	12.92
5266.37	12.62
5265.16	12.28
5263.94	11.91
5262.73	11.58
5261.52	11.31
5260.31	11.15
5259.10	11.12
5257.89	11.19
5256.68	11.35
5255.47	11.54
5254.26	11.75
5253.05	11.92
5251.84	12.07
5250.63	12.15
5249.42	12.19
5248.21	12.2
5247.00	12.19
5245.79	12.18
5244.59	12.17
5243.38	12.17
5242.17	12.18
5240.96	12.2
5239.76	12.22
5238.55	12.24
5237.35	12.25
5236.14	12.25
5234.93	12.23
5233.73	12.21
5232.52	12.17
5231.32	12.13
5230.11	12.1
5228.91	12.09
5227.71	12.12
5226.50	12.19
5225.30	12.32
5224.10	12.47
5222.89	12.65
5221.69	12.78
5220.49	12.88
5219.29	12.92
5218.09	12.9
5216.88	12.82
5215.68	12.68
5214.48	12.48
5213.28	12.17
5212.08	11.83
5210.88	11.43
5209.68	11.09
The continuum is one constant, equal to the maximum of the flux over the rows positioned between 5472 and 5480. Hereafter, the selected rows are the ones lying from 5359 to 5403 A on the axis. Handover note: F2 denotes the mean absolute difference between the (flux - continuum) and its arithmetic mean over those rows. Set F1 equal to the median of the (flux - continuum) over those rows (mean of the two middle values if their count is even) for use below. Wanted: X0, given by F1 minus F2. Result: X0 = -1.1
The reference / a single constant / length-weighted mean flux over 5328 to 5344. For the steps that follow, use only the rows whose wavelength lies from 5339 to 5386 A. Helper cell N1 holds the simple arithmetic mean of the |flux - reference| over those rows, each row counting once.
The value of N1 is 1.1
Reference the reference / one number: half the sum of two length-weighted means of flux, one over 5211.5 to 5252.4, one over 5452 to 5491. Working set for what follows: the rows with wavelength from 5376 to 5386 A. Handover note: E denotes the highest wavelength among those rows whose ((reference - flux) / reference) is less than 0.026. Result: 5385.32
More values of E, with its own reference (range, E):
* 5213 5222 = 5221.69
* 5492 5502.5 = 5501.88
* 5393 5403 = 5402.70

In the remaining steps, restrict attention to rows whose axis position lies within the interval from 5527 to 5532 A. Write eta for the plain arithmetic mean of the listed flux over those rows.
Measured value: 12.5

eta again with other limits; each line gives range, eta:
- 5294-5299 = 12.2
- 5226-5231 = 12.1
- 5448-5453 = 12.5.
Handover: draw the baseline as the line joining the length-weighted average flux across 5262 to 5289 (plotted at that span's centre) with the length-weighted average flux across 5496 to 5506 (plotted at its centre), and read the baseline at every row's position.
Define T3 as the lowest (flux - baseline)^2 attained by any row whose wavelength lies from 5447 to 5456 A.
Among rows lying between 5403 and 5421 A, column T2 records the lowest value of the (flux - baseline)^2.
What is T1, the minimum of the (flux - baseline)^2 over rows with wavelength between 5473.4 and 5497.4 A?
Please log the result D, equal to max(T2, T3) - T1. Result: 0.36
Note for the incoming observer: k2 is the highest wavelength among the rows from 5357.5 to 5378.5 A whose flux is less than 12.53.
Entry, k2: 5372.93 A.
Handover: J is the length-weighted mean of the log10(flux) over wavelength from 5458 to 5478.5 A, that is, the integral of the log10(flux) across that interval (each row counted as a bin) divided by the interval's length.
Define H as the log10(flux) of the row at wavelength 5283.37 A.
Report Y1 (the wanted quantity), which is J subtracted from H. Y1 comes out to 0.030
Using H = 1.11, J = 1.083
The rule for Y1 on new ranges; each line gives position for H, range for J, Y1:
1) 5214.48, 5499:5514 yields -0.028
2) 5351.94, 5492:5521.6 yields -0.002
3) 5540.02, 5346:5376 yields 0.015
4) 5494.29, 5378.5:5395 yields -0.002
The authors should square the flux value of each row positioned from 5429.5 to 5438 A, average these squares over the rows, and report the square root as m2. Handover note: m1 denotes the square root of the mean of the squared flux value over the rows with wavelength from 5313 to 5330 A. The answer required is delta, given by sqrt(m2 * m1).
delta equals 12.5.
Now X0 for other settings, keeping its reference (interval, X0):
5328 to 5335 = -2.3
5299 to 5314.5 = -2.5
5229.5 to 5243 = -1.4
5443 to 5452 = -0.8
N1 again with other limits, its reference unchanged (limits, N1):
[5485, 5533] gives 1.6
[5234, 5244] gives 0.9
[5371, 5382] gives 1.3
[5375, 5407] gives 1.4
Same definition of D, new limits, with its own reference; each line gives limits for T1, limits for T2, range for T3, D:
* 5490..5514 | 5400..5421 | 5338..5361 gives 0.02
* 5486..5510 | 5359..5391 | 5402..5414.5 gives 0.32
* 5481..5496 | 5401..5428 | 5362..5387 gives 0.15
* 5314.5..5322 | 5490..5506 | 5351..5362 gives -1.43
